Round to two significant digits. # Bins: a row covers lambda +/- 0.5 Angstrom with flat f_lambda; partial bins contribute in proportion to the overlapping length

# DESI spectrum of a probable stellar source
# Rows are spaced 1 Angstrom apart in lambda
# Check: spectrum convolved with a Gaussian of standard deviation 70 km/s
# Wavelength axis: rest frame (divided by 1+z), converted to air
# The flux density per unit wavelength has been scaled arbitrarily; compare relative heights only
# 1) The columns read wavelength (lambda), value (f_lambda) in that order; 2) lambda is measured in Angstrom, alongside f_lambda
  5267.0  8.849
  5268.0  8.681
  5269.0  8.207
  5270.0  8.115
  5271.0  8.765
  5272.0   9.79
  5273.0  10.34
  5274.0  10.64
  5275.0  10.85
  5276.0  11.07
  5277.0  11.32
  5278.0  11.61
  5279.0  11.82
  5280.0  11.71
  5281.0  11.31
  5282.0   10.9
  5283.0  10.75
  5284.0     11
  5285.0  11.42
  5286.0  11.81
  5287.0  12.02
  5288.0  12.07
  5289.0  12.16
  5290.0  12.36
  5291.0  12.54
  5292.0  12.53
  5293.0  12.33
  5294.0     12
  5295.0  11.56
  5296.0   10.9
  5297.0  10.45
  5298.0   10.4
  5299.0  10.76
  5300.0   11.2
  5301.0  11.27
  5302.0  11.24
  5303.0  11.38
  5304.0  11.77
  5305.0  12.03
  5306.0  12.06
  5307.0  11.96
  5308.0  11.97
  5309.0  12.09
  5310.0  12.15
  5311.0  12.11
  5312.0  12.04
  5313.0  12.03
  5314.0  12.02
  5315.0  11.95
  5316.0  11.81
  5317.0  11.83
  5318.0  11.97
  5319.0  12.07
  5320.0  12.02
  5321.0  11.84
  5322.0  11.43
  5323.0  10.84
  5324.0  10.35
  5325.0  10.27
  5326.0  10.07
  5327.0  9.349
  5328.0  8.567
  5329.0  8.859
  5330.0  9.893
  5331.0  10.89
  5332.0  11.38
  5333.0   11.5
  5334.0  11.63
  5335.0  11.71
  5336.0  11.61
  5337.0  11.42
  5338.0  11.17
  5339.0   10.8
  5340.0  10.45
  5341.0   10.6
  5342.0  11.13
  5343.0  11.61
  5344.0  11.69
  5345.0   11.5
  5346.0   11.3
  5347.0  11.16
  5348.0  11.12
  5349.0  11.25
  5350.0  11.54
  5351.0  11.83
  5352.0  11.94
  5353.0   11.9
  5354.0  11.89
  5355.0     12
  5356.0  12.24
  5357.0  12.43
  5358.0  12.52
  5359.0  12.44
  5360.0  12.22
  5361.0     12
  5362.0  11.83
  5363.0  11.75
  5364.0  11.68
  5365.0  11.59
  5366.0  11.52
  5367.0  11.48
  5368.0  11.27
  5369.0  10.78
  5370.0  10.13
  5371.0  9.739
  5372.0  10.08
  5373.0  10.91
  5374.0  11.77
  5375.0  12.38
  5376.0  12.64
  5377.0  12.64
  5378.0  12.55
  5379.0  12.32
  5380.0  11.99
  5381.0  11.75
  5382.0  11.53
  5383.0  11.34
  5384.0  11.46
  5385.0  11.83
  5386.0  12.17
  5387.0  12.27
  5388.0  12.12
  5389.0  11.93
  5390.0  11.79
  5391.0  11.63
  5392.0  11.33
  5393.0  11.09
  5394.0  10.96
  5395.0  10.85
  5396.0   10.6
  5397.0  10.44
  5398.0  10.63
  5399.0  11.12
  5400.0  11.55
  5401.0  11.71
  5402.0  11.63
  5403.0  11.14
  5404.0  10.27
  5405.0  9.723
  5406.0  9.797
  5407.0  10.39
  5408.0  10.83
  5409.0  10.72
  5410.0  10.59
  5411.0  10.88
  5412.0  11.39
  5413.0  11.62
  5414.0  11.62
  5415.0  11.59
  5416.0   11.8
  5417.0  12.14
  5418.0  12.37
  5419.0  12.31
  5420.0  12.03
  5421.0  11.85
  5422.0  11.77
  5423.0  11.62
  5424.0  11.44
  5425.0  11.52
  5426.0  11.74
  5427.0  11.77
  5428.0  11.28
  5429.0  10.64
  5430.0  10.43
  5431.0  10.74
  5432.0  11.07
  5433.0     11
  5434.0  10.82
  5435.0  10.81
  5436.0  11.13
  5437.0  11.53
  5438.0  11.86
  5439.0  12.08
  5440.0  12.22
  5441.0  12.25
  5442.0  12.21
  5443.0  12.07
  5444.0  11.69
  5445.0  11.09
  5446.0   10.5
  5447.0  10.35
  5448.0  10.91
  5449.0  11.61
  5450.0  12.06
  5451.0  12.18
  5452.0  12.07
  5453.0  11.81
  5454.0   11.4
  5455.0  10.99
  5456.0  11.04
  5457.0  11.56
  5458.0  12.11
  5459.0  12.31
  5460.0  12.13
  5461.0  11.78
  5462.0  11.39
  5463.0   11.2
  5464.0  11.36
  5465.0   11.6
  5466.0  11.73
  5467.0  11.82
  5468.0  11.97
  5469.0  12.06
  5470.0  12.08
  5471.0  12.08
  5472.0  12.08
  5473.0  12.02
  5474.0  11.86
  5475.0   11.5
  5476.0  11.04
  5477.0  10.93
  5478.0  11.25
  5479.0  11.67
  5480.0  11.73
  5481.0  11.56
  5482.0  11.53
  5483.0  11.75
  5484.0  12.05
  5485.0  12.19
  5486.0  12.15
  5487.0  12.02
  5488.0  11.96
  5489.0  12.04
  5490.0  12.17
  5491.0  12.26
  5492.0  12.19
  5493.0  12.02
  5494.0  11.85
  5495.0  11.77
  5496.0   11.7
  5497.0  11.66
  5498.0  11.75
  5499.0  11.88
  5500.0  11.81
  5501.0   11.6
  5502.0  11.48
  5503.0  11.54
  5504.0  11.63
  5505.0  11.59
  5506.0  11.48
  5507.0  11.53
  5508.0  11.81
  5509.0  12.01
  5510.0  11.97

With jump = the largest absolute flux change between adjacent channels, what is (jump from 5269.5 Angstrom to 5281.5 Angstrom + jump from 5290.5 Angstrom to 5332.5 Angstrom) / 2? 1.0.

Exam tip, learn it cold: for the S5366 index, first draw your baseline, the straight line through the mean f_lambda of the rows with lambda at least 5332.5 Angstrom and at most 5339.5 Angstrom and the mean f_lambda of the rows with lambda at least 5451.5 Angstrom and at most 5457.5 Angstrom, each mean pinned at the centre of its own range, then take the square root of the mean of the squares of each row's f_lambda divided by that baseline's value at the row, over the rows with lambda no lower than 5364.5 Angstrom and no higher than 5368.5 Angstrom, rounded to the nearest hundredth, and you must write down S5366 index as 1.00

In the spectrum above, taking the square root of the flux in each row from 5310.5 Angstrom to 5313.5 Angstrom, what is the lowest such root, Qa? 3.47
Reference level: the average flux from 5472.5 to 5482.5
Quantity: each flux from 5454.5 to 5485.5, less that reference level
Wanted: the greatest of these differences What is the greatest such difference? 0.80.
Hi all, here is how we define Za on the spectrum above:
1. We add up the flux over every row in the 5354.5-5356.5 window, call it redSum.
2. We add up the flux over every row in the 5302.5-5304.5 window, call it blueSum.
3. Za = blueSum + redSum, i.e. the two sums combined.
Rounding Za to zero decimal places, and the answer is 47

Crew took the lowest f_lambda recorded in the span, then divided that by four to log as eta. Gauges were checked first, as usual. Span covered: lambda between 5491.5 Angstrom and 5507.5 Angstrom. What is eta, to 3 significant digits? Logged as 2.87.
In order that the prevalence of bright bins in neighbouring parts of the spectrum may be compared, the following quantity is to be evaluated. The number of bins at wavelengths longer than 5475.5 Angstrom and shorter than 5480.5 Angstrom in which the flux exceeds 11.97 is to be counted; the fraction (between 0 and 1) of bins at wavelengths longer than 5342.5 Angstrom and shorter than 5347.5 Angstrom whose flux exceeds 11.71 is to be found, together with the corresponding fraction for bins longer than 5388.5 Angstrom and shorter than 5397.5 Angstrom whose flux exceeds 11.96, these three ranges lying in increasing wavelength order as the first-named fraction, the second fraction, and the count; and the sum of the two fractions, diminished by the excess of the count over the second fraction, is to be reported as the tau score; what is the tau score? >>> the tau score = 0.0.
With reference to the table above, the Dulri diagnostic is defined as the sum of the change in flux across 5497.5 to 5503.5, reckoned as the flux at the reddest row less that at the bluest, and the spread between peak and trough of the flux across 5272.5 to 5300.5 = 2.0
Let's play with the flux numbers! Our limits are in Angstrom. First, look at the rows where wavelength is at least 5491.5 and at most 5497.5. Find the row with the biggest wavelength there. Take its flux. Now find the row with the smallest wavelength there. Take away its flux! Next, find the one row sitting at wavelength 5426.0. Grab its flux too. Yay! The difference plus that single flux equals 11.2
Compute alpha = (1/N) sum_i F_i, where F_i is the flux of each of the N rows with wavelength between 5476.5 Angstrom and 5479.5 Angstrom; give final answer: 11.3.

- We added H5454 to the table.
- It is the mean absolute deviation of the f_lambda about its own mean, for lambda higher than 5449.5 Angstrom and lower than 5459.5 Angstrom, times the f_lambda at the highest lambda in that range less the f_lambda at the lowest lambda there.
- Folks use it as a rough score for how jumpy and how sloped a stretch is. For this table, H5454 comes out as 0.10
